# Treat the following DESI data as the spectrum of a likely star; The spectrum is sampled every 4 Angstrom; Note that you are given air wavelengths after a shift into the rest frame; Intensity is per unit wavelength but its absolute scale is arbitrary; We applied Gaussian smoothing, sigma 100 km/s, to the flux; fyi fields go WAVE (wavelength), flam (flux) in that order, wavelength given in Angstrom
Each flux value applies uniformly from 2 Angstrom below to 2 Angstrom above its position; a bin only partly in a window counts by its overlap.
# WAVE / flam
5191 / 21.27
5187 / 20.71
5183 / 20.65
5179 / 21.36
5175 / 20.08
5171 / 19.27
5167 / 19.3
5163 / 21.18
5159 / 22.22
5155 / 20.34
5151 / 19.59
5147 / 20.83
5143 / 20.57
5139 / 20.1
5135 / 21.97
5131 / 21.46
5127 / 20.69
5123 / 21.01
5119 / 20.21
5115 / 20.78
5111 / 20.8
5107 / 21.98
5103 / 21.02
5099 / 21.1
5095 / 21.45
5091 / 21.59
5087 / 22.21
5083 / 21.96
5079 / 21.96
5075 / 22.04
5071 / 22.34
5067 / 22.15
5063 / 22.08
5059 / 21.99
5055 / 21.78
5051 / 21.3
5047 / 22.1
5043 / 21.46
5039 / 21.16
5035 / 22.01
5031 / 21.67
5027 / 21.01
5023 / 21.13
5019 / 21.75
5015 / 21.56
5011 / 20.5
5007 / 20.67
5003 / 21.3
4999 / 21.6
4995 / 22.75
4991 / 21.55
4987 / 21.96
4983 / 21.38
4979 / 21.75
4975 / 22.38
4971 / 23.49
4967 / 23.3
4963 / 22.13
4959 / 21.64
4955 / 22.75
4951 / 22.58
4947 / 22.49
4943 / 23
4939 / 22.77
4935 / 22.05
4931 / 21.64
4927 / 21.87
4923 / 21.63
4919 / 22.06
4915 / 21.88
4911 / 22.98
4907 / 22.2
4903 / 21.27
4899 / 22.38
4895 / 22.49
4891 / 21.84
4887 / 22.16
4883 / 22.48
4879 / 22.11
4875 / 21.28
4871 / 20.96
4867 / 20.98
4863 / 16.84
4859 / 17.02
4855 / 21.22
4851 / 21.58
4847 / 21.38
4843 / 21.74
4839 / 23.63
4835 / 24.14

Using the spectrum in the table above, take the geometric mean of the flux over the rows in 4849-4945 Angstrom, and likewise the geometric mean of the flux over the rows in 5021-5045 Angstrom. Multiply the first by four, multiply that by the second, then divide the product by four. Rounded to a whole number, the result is 460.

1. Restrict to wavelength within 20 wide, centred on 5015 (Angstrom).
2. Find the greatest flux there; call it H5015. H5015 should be 21.75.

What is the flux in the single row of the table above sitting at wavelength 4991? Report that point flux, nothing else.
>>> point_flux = 21.55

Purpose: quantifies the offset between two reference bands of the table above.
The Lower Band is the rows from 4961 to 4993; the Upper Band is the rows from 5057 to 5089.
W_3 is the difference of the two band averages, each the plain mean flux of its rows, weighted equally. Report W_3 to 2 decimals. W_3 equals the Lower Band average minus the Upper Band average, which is 0.15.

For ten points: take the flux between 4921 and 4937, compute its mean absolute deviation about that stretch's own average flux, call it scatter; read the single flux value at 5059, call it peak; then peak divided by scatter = 135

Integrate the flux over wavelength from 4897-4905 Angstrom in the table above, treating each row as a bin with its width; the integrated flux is 175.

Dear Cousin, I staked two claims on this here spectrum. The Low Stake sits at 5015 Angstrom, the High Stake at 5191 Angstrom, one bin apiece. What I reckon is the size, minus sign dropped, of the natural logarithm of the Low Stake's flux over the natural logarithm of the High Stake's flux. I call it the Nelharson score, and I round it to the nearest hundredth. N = 1.00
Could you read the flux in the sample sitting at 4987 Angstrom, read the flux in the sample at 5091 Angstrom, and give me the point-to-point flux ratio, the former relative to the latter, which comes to 1.017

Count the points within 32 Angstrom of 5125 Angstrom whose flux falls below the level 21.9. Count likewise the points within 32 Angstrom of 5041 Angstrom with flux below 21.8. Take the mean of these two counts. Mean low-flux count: 12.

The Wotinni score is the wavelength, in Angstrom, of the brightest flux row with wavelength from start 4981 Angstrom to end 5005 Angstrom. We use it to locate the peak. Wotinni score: 4995 Angstrom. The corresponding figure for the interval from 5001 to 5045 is 5035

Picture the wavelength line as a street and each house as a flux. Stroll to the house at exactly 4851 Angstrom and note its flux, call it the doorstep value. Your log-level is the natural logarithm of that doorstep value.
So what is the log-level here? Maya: 3.072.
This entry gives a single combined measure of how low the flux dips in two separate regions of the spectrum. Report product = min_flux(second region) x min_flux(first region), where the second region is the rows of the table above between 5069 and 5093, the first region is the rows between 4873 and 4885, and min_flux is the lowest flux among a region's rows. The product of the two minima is 459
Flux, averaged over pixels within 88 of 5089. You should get 21.2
